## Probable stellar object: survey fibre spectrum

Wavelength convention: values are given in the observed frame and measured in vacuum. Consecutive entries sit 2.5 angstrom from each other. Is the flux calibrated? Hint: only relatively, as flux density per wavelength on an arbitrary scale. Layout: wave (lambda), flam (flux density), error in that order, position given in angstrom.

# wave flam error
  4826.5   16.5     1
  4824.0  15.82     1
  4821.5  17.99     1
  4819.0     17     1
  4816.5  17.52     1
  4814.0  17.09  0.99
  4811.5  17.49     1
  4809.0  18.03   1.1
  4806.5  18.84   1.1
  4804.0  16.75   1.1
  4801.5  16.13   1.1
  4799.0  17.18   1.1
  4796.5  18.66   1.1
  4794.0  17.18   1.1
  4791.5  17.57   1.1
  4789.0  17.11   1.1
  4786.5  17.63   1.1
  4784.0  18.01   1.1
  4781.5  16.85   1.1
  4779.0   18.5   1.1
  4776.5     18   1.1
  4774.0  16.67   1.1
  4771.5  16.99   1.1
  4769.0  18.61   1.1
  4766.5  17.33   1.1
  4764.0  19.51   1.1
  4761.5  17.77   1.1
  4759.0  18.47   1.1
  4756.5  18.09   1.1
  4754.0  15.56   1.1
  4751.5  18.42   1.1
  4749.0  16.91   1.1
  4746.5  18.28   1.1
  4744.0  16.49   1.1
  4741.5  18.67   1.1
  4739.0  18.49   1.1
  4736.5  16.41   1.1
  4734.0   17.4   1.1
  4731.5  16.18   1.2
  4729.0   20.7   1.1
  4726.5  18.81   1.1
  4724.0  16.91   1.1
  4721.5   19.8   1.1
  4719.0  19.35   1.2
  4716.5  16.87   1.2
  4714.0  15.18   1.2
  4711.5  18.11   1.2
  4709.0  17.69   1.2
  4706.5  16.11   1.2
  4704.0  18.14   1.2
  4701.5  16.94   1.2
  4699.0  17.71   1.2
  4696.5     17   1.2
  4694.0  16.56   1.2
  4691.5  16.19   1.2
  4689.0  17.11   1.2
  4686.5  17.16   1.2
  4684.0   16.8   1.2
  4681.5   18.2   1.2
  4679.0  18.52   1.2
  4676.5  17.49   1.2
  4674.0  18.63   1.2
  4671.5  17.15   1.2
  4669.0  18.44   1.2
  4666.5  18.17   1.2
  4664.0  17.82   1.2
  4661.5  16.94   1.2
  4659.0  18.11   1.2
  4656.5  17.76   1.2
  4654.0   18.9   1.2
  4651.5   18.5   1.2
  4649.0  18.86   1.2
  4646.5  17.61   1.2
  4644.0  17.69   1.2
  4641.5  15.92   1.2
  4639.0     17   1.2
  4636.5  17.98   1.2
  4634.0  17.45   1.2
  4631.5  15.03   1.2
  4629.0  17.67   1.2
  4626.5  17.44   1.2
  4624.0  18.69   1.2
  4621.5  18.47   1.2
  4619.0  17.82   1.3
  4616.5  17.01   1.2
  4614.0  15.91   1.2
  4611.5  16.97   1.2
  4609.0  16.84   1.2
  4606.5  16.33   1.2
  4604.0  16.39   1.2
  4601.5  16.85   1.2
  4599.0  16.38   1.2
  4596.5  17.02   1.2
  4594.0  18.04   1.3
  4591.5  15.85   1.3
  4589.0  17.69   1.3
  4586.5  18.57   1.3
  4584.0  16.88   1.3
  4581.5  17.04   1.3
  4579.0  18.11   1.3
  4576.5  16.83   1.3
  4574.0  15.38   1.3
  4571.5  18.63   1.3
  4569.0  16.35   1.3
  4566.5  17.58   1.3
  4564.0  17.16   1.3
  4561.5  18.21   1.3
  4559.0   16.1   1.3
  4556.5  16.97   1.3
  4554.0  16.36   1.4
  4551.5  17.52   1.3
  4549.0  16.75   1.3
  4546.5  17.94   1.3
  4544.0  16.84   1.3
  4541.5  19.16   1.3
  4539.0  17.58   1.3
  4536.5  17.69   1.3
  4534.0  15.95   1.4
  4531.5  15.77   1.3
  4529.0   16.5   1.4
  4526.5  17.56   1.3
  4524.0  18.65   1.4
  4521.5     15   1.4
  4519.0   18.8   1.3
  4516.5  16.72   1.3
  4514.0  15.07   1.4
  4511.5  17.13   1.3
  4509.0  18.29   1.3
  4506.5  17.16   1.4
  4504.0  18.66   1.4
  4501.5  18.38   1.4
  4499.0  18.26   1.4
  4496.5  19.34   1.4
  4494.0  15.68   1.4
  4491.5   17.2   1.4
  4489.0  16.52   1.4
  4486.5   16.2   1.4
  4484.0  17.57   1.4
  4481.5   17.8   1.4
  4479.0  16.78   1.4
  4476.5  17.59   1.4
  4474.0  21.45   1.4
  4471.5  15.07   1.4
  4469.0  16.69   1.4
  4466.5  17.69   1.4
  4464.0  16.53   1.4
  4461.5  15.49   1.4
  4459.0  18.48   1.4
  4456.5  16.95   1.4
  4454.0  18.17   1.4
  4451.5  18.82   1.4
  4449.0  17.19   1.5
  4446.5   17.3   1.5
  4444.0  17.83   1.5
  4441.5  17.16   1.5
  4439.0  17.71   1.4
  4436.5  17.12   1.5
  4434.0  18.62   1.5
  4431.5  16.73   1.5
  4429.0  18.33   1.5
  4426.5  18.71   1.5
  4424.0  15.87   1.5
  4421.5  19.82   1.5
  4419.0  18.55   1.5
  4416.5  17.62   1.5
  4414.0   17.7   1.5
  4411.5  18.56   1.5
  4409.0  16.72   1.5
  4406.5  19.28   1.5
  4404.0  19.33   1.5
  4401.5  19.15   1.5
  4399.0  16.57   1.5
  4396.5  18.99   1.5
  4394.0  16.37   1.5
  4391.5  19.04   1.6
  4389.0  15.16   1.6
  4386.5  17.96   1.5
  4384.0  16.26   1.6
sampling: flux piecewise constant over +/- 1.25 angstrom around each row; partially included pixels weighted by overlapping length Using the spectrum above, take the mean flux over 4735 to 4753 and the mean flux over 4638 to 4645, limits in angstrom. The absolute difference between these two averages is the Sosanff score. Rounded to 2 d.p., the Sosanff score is 0.80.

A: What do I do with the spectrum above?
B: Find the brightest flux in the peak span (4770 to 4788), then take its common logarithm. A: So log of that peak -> 1.27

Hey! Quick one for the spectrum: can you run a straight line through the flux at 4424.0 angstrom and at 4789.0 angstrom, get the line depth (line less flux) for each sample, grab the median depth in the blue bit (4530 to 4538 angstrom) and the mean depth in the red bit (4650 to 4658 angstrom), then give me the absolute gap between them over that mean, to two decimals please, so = -1.17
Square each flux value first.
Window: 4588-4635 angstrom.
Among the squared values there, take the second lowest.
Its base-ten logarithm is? 2.40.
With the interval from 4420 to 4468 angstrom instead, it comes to 2.40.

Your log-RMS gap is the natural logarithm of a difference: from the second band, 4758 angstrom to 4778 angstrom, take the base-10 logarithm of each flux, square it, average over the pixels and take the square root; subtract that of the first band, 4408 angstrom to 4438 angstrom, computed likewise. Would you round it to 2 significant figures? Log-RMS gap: -6.5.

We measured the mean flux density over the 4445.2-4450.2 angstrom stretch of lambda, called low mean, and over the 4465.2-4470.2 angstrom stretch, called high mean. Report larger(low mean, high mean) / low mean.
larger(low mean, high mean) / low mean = 1.00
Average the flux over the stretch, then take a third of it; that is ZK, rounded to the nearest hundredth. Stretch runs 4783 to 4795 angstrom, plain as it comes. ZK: 5.83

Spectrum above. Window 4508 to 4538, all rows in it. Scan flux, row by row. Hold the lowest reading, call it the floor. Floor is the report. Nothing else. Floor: 15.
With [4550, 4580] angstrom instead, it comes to 15.38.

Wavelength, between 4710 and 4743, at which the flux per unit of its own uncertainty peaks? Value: 4729.0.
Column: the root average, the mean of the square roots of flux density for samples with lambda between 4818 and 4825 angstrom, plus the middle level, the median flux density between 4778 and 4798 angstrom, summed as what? 21.7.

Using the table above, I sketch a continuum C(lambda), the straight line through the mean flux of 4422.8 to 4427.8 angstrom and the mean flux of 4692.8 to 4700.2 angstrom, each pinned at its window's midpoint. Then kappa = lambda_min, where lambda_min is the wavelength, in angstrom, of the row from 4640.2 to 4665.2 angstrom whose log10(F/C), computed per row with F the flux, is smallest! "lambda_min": 4641.5 angstrom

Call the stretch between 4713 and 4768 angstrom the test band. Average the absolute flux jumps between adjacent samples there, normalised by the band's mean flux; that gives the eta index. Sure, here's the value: 0.10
